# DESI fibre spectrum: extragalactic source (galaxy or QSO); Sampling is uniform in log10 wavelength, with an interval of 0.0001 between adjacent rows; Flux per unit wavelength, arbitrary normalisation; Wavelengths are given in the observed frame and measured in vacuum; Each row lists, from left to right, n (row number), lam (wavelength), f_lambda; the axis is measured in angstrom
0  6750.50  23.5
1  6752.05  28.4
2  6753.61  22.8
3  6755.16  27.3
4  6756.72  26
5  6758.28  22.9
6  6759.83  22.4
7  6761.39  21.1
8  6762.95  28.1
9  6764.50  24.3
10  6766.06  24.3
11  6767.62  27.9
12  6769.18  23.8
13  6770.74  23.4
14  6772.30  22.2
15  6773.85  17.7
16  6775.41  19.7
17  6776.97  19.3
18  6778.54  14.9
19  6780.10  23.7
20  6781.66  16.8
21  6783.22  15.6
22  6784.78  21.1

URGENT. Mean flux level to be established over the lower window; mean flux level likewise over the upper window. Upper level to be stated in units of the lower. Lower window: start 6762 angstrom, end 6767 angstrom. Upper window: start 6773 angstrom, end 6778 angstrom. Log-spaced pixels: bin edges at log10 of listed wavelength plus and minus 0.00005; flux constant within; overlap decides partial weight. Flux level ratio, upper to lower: 0.74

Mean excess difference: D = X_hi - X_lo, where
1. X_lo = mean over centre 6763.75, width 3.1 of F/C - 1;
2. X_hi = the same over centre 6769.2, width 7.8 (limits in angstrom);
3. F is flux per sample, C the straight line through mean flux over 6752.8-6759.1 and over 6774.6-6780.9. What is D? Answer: -0.02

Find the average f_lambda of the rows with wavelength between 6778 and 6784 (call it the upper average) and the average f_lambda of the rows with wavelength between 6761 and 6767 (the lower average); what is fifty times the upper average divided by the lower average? 36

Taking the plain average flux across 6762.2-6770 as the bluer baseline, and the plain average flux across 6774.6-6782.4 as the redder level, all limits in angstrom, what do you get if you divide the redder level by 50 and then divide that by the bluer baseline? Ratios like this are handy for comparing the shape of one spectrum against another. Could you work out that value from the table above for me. 0.0147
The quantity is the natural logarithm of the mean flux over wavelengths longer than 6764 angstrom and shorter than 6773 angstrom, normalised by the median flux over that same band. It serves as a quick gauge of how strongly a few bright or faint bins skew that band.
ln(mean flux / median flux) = 0.01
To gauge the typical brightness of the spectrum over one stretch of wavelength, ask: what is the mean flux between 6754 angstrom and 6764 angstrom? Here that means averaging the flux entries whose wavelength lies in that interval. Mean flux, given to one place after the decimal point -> 24.6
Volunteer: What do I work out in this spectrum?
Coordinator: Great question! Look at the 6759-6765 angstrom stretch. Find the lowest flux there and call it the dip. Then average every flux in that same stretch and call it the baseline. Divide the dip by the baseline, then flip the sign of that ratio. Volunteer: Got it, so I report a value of -0.880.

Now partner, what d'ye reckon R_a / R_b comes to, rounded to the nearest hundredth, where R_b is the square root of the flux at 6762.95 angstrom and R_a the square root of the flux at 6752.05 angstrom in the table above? 1.01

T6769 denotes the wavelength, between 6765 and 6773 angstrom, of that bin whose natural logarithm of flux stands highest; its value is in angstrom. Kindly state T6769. 6767.62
